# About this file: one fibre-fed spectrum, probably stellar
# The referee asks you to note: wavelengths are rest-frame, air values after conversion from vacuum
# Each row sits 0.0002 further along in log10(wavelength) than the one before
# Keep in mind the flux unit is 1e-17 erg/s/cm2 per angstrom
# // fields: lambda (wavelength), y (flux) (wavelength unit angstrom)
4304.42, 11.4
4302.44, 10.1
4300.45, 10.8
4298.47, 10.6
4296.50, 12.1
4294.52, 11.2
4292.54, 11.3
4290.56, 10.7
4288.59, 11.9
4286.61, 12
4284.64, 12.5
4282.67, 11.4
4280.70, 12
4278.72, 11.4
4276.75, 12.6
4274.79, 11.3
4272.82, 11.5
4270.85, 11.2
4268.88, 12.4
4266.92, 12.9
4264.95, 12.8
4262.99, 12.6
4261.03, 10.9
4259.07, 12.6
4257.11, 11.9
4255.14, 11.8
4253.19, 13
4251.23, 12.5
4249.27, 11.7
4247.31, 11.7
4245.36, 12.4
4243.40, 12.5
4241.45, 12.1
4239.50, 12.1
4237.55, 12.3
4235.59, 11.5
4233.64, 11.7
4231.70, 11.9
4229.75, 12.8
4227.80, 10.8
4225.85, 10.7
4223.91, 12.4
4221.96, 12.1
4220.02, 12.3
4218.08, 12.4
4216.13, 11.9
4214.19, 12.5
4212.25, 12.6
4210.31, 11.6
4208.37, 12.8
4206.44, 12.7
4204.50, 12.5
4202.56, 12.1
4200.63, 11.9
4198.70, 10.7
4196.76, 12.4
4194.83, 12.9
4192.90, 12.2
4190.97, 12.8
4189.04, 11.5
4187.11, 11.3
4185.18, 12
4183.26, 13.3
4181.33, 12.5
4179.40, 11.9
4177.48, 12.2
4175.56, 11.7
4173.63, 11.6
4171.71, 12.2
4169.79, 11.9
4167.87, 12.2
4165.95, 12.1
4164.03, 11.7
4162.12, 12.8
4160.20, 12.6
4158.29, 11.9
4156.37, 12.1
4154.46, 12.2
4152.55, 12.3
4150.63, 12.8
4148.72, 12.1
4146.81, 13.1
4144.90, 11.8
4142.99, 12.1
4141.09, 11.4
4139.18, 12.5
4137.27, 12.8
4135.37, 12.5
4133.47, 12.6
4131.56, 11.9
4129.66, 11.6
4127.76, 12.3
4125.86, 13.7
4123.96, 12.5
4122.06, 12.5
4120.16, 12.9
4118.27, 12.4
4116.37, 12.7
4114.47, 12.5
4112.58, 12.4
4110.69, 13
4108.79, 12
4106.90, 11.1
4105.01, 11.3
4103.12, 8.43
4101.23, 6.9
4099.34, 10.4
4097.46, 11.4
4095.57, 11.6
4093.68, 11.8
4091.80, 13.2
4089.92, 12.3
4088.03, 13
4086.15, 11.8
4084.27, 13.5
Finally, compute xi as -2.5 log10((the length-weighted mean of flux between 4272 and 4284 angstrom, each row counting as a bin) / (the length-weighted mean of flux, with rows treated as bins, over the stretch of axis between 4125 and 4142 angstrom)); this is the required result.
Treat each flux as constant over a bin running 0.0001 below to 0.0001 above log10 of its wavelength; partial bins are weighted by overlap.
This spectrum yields 0.06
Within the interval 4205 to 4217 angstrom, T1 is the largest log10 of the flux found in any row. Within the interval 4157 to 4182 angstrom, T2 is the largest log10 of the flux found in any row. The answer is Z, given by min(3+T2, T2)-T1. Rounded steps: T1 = 1.11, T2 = 1.11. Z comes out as 0.000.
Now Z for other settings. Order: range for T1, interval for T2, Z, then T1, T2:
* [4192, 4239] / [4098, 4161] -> 0.026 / 1.11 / 1.14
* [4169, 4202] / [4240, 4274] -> -0.010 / 1.12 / 1.11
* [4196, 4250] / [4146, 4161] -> 0.010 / 1.11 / 1.12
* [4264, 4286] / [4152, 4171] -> -0.003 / 1.11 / 1.11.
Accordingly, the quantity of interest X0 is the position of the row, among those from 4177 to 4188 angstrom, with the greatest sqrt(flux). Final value 4183.26 angstrom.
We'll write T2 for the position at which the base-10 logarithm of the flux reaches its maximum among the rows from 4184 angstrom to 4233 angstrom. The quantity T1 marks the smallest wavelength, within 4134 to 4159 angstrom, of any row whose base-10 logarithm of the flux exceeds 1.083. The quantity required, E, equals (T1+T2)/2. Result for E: 4165.1 angstrom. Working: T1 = 4135.37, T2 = 4194.83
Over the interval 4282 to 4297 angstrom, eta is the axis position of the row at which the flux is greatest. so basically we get 4284.64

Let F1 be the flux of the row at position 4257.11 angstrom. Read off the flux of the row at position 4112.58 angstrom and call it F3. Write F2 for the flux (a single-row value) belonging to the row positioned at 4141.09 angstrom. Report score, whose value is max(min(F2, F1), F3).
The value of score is 12.4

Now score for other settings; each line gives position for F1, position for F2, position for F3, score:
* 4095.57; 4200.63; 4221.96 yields 12.1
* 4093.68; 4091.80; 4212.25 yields 12.6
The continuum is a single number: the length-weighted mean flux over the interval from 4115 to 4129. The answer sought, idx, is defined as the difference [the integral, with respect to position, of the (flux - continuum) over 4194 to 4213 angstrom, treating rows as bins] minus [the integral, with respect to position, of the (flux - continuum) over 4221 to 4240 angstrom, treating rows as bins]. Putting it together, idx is 7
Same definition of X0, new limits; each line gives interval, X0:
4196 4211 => 4208.37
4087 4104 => 4091.80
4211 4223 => 4212.25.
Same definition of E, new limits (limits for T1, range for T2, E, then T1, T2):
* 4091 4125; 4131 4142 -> 4114.5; 4091.80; 4137.27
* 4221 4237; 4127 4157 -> 4185.4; 4223.91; 4146.81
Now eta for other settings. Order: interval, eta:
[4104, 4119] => 4110.69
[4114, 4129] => 4125.86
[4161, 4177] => 4162.12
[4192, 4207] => 4194.83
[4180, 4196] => 4183.26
